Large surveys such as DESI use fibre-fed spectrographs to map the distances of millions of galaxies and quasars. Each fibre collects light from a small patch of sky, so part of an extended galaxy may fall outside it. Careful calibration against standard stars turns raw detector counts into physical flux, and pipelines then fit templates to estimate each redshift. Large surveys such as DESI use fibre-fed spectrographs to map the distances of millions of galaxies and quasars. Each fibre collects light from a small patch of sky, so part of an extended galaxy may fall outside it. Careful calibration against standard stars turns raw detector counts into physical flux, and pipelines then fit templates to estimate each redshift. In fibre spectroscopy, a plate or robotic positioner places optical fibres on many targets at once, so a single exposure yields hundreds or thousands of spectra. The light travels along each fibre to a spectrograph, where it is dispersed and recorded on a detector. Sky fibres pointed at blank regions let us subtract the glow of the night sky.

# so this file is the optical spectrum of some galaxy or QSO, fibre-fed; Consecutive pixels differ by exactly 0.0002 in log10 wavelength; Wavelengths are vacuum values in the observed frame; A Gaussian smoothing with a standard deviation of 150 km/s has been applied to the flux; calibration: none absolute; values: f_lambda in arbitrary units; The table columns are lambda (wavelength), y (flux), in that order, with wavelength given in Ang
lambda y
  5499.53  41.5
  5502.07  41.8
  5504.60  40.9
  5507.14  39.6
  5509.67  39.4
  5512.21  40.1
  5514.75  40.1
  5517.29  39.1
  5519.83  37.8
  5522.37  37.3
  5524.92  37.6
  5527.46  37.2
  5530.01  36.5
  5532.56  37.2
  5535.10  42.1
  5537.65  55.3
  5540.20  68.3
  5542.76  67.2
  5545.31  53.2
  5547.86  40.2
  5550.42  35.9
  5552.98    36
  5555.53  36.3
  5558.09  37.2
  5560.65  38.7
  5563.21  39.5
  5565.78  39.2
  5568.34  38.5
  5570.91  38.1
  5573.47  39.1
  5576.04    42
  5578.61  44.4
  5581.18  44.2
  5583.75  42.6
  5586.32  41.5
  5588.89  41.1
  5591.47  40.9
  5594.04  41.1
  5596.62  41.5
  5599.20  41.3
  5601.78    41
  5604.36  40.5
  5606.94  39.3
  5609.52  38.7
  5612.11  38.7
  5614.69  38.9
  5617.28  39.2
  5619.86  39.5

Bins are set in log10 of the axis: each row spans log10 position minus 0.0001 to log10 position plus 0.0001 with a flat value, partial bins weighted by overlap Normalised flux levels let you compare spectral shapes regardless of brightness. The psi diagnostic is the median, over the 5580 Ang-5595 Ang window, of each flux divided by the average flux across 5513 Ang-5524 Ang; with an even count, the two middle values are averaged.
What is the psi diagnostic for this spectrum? 1.07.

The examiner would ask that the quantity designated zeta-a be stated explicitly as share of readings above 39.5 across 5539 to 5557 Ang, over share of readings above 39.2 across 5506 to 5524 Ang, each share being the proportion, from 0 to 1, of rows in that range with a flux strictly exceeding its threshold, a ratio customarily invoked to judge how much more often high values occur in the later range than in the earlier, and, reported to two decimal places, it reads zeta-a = 1.00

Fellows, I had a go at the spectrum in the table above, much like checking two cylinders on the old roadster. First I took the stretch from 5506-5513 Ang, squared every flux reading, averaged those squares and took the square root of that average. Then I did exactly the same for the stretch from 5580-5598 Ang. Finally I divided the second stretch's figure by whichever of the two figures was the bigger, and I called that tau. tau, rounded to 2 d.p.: 1.00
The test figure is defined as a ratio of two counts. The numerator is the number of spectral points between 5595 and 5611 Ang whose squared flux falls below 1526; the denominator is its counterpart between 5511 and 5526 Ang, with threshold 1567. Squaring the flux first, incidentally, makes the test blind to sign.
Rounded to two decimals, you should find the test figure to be 0.25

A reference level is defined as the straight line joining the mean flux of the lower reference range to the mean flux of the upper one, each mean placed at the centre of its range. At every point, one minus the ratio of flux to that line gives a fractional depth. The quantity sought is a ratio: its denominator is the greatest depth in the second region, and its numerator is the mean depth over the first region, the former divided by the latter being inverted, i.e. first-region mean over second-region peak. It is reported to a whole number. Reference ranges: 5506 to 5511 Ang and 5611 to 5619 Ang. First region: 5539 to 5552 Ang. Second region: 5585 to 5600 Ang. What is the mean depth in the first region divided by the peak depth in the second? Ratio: 7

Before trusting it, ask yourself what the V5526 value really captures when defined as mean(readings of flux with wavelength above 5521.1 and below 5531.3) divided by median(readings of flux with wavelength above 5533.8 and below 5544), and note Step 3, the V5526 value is 0.61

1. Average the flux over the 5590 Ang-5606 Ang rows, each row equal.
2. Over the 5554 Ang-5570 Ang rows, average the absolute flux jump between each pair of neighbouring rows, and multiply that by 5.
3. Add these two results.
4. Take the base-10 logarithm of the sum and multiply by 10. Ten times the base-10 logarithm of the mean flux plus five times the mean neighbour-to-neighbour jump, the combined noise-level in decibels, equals 16.6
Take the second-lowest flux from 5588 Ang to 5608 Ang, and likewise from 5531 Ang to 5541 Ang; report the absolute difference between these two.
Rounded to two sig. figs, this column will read 1.6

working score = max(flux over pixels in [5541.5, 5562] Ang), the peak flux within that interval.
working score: 67.2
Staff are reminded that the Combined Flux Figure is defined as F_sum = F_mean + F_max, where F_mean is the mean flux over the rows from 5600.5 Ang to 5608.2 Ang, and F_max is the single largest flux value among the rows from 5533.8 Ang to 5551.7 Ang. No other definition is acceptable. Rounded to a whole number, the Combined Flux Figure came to 109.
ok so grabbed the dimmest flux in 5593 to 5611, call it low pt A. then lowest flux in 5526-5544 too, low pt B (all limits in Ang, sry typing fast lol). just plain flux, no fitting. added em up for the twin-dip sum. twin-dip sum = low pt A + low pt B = 75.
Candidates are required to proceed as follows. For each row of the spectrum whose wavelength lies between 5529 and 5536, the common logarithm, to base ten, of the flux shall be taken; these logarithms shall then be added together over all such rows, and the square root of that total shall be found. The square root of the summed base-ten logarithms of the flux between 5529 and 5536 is 2.181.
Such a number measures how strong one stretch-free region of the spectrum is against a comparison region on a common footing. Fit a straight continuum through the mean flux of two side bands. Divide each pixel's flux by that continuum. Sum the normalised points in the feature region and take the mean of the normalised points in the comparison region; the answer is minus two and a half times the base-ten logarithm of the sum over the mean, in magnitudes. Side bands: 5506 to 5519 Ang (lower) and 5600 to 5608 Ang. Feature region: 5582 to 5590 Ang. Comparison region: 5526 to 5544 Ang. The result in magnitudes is -1.0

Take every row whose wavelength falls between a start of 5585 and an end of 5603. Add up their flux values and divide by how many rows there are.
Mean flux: 41.2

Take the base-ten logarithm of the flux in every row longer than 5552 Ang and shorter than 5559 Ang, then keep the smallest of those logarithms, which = 1.56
